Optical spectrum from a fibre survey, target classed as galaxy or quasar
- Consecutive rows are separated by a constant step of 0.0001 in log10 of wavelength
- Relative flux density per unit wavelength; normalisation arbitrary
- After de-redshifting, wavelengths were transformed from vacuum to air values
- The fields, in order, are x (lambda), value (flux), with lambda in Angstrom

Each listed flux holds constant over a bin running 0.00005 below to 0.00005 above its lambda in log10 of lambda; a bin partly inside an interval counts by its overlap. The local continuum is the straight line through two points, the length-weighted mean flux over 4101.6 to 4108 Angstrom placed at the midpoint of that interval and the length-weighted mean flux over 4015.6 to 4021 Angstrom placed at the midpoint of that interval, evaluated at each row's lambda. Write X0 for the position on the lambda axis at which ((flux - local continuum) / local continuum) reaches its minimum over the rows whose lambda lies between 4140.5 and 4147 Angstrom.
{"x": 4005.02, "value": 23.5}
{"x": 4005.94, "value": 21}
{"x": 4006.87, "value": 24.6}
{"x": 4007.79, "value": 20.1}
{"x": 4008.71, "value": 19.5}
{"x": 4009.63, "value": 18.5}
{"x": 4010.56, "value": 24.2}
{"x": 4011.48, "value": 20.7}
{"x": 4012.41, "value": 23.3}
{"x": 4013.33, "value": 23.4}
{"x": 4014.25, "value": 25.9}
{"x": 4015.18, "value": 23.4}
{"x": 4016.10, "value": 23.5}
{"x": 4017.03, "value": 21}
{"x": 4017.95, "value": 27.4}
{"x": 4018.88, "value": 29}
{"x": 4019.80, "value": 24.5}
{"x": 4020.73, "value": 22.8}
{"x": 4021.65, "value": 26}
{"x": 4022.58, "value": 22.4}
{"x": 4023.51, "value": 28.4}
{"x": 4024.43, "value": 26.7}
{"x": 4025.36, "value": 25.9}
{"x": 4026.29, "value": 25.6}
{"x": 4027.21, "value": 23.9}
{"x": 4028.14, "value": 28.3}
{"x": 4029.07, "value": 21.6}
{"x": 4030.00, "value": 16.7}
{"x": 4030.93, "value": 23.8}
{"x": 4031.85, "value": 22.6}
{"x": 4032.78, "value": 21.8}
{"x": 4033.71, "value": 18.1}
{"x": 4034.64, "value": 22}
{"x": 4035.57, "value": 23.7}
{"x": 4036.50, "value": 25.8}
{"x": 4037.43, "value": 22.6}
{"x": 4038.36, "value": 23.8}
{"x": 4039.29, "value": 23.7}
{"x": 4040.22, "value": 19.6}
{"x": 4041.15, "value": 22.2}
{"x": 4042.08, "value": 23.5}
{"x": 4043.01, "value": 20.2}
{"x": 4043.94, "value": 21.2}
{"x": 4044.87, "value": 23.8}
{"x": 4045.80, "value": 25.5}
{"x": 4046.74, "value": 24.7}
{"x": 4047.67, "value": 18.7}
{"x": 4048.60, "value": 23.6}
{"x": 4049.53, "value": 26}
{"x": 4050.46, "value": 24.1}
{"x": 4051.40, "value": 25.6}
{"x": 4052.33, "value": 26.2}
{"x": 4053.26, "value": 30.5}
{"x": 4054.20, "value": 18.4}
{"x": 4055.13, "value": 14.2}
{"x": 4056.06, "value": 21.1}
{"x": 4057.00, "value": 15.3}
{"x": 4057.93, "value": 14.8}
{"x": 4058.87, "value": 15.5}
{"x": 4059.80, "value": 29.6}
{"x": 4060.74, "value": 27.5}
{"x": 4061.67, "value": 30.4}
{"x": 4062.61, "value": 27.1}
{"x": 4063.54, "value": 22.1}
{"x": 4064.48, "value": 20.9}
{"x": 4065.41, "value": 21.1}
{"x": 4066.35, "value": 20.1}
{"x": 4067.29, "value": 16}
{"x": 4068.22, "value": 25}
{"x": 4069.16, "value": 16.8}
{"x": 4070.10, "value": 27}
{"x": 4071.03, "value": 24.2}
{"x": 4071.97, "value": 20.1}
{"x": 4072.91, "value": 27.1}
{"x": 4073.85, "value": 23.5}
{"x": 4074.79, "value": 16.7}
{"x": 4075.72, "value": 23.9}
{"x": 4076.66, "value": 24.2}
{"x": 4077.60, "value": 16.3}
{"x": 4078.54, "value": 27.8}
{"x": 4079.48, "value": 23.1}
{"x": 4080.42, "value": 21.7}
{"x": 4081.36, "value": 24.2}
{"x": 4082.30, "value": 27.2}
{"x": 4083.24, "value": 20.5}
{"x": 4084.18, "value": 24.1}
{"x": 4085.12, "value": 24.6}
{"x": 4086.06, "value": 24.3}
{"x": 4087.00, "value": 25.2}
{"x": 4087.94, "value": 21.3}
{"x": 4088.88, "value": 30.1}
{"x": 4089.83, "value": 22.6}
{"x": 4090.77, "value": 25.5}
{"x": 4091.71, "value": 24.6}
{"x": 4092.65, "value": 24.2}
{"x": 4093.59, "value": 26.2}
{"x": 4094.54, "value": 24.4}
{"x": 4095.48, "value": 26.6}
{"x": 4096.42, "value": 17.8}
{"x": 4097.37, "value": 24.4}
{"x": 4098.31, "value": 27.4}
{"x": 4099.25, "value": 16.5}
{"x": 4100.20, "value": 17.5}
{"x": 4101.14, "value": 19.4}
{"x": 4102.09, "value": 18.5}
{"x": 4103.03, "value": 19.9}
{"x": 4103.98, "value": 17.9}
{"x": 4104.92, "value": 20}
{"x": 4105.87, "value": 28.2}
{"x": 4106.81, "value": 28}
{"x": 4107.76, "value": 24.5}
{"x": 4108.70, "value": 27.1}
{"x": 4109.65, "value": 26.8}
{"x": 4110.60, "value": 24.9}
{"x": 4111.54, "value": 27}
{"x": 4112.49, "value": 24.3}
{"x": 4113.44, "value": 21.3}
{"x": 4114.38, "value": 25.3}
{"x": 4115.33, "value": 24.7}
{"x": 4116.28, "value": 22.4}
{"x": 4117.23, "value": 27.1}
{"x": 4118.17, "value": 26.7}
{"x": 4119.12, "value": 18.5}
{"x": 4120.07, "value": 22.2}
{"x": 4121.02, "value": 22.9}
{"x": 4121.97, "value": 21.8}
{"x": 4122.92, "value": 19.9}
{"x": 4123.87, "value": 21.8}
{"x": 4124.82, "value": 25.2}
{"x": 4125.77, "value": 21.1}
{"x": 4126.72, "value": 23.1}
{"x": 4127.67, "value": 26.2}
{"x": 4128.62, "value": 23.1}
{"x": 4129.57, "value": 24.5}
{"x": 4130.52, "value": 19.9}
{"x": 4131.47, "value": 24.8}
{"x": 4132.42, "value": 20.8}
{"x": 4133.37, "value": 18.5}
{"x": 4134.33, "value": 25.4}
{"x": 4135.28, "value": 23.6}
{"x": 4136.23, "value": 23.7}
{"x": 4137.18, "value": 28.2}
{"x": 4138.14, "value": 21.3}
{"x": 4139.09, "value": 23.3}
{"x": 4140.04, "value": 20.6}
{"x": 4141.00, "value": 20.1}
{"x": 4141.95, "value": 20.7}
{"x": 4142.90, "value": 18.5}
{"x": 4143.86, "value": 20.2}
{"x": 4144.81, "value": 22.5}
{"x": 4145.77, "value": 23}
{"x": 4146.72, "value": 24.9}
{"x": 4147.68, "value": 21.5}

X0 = 4142.90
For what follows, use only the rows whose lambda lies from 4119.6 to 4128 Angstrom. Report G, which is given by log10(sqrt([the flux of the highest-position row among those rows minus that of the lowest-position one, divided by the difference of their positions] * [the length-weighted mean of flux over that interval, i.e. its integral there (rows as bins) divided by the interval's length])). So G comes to 0.54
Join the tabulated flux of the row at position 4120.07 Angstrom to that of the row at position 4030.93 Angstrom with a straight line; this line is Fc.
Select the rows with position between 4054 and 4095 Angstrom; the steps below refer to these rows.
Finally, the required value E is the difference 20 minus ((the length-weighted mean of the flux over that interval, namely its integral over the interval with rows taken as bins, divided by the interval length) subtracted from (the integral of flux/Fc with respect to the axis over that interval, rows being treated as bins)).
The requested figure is 2.2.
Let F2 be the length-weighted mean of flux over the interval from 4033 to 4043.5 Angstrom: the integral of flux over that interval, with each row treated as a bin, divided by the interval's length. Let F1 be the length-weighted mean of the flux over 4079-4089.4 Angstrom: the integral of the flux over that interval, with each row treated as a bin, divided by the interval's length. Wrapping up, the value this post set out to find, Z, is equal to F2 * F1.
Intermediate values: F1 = 24.2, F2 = 22.3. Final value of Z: 539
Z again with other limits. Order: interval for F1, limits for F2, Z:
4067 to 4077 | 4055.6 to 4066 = 497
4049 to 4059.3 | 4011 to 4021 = 509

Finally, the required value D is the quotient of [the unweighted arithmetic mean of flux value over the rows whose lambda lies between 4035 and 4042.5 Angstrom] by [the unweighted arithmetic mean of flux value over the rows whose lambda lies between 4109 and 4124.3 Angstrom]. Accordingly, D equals 0.98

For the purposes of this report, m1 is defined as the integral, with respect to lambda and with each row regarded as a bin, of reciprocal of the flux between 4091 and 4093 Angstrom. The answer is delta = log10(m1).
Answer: -1.09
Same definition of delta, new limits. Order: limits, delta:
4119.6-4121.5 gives -1.07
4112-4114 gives -1.06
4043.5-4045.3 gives -1.10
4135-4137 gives -1.08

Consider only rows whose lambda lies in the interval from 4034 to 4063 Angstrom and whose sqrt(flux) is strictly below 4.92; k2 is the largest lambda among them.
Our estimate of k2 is 4058.87 Angstrom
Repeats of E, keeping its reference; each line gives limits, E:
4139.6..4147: 34.0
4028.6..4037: 34.1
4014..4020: 38.7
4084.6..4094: 34.6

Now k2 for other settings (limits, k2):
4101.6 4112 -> 4104.92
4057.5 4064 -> 4063.54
